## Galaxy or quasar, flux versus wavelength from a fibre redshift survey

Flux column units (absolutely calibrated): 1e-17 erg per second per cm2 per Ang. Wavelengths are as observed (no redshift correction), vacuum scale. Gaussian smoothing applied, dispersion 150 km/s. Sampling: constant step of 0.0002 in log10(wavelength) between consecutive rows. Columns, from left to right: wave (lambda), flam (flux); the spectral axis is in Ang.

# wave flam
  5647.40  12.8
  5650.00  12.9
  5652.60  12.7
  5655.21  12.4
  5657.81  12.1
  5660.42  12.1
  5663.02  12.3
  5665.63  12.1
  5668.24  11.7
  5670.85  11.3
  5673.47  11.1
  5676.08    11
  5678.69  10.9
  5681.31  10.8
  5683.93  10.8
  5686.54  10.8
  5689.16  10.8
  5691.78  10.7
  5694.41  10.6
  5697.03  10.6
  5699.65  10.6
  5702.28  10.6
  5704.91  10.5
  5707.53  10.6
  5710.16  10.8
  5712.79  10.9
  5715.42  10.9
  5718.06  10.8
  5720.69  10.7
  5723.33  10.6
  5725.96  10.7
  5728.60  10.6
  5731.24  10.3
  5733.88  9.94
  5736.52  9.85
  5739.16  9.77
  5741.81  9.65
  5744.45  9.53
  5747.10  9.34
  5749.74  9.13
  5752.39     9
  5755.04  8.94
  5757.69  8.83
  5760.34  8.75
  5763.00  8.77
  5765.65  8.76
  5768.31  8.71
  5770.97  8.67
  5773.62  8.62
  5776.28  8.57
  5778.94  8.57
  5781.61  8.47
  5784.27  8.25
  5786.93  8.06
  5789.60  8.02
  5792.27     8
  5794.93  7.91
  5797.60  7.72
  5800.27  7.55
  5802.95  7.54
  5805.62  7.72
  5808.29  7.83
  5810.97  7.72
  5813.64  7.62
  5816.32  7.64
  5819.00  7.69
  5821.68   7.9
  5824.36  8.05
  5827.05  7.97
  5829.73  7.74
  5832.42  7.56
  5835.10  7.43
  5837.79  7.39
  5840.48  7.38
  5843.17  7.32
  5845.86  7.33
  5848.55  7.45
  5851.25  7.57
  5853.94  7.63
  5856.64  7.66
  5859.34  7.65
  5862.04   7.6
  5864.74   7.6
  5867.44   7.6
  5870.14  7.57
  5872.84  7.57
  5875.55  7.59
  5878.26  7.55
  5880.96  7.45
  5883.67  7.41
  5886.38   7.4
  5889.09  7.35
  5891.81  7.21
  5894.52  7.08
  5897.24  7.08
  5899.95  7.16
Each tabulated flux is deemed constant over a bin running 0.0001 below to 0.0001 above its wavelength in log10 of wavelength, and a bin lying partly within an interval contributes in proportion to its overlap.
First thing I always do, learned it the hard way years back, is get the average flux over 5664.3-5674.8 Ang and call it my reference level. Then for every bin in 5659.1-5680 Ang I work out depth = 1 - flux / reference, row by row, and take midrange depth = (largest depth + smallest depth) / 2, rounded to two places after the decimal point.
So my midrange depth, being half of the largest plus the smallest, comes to 0.00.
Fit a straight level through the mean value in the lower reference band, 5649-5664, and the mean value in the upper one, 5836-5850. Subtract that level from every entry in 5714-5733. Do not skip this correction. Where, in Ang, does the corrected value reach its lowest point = 5731.24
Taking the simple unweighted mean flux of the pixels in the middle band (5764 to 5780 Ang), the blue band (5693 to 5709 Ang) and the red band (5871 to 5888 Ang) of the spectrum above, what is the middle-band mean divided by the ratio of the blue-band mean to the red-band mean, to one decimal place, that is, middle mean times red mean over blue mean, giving 6.1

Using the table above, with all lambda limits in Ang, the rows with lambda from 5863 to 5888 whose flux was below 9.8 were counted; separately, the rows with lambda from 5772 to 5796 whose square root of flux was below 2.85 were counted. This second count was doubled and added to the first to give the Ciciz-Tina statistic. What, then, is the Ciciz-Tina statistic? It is 17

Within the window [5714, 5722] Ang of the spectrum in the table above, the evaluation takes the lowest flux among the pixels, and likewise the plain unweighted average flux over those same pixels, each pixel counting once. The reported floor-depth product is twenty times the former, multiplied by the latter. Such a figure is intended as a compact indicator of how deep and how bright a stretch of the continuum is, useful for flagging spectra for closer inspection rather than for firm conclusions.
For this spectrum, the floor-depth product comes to 2311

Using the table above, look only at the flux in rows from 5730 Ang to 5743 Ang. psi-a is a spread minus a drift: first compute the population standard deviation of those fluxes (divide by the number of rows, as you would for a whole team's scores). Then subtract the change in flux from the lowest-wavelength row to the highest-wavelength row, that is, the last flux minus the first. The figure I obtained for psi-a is 0.87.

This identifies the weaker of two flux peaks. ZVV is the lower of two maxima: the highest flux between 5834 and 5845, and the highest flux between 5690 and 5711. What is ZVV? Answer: 7.4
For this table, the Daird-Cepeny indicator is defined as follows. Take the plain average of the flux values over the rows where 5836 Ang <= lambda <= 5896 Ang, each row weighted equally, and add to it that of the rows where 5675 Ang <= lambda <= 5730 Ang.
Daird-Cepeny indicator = 18.2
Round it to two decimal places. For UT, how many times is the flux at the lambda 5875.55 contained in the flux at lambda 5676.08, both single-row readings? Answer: 1.45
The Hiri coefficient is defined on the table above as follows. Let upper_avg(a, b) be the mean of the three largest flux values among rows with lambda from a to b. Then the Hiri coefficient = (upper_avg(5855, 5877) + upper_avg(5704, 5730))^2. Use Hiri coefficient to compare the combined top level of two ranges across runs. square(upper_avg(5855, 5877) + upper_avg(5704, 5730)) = 342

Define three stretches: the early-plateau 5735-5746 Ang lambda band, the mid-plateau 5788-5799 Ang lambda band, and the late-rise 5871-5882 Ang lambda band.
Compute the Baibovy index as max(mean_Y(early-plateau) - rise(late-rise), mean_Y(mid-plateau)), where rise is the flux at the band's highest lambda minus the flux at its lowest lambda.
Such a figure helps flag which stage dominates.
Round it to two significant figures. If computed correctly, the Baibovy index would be 9.8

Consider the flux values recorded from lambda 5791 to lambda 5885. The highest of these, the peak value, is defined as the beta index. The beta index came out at 8.05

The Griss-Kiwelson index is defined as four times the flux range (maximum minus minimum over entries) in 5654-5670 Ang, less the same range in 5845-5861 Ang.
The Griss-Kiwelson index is 2.5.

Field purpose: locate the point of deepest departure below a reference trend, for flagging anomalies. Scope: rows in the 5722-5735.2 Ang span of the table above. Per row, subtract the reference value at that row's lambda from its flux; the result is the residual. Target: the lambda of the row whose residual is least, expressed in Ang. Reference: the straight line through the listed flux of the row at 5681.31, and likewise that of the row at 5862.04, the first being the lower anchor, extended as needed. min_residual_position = 5733.88 Ang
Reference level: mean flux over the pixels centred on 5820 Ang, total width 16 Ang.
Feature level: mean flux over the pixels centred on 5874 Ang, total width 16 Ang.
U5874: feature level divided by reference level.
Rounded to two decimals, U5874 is 0.97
